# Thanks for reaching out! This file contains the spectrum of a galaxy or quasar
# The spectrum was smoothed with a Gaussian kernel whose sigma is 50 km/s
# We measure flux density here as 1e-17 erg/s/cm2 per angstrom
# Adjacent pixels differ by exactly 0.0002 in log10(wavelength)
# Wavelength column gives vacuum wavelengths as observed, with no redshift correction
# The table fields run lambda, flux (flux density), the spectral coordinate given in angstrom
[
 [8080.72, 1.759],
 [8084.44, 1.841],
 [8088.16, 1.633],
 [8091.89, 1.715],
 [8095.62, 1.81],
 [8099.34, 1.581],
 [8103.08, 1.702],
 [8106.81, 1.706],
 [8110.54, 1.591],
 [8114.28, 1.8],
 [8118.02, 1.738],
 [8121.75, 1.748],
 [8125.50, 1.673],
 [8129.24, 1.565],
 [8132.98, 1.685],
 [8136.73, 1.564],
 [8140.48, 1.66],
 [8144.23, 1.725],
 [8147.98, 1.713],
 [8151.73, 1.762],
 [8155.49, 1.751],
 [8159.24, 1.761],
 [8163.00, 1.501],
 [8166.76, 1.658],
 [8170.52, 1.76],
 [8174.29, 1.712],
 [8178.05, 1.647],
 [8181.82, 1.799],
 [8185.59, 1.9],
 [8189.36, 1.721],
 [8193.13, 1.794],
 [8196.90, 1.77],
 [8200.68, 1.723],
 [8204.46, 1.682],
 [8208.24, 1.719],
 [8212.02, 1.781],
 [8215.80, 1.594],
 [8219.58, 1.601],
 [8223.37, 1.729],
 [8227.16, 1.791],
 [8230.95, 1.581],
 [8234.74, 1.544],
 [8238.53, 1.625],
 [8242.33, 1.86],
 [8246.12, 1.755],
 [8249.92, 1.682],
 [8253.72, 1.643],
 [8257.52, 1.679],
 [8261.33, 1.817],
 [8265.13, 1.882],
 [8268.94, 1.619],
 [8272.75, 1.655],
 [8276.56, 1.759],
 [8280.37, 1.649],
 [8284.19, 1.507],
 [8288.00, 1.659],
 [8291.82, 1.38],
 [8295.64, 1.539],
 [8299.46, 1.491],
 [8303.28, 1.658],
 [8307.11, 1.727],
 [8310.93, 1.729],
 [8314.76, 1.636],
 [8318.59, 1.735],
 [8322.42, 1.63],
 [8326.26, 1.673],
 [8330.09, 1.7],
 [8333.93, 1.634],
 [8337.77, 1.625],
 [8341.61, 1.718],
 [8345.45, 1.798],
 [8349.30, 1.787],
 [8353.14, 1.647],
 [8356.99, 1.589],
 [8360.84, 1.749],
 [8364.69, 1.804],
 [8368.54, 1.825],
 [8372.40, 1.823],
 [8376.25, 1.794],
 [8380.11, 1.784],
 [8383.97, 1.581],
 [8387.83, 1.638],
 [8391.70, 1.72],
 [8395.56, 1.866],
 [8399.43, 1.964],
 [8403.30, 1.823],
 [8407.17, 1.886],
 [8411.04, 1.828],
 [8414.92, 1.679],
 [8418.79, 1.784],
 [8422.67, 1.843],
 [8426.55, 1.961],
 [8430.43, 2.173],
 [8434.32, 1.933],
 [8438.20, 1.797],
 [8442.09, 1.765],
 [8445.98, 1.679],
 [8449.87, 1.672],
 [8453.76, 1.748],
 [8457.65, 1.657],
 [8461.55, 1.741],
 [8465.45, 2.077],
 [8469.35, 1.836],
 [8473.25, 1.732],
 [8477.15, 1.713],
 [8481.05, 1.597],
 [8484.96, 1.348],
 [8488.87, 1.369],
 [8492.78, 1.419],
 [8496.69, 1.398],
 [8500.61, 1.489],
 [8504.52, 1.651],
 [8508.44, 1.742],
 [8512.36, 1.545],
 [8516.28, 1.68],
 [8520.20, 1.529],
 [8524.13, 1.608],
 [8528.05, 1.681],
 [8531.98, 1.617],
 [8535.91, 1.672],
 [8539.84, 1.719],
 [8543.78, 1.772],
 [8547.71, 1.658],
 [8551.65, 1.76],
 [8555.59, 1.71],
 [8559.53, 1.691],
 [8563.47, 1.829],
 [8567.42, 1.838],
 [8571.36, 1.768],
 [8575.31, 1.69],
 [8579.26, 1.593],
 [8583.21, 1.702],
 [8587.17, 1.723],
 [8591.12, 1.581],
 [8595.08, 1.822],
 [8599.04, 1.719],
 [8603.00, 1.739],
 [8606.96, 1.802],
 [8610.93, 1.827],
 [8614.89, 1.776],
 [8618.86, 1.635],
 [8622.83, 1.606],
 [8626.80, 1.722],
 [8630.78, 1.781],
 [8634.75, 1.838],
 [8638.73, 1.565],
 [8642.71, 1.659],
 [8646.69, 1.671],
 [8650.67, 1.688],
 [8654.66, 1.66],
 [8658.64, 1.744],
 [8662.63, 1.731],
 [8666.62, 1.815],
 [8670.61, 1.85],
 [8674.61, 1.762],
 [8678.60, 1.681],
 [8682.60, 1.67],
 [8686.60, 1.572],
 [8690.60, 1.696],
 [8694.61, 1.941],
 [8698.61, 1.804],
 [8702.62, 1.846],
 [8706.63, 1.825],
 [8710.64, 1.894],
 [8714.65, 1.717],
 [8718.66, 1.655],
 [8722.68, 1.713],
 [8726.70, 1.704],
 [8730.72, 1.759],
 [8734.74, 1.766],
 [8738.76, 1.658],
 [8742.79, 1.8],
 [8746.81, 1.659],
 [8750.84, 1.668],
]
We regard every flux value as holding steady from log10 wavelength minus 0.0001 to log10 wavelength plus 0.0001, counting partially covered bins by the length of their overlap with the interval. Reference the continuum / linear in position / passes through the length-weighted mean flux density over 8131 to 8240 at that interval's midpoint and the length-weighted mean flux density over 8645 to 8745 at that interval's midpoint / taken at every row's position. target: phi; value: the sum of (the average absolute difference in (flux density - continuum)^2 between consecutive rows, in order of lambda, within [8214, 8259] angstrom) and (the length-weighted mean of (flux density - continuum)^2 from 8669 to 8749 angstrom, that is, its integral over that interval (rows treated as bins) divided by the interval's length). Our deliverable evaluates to 0.018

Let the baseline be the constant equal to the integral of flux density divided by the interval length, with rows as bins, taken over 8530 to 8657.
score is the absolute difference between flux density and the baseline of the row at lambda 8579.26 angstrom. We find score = 0.121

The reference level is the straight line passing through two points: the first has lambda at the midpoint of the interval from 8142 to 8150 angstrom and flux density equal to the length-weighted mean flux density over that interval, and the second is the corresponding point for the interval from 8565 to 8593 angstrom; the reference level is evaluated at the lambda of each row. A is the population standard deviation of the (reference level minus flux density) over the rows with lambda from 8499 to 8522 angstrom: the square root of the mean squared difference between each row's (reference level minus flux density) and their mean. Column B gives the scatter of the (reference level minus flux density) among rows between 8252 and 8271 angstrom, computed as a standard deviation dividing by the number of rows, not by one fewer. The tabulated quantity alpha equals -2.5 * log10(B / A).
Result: -0.14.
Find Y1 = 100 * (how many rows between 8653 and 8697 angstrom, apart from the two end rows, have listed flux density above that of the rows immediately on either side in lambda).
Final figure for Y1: 200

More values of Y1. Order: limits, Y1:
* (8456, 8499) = 200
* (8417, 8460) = 200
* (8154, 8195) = 300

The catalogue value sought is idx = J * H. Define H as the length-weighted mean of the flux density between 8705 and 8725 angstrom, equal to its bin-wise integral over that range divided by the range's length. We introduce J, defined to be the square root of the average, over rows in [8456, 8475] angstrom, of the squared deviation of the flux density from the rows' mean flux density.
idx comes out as 0.26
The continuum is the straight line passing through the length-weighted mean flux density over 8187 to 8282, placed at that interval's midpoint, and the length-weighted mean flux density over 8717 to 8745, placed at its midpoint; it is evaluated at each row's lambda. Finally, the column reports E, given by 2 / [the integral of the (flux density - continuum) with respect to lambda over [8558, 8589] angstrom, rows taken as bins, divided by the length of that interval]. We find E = 167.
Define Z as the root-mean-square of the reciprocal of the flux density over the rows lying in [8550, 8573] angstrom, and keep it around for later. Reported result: 0.57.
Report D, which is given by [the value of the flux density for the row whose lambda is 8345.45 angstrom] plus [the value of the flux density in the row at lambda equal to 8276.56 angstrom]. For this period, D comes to 3.56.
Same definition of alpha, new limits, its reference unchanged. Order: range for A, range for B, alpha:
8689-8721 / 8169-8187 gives 0.10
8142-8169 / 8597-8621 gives 0.35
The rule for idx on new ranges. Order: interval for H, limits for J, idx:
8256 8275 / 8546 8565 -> 0.10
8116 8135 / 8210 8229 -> 0.14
